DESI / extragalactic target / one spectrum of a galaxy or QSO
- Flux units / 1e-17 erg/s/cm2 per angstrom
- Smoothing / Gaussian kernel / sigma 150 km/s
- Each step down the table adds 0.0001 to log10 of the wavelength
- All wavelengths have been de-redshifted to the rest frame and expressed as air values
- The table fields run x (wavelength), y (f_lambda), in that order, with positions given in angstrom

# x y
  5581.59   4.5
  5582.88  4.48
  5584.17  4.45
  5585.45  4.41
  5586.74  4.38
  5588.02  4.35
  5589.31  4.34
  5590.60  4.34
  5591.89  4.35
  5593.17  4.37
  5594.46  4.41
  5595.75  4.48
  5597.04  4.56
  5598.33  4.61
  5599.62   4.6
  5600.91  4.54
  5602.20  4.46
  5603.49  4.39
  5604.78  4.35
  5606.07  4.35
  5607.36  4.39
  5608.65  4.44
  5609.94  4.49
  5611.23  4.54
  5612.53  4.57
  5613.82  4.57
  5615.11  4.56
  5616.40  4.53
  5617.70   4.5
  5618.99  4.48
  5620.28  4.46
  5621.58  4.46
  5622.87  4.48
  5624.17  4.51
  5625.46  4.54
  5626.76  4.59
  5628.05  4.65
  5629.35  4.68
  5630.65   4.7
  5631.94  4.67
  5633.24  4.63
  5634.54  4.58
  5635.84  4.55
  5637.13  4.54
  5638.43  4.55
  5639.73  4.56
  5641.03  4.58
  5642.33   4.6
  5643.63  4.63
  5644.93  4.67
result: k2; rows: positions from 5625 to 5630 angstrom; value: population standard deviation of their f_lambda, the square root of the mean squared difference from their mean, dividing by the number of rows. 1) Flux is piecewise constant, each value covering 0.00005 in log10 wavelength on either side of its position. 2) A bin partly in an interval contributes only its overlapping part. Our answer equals 0.0541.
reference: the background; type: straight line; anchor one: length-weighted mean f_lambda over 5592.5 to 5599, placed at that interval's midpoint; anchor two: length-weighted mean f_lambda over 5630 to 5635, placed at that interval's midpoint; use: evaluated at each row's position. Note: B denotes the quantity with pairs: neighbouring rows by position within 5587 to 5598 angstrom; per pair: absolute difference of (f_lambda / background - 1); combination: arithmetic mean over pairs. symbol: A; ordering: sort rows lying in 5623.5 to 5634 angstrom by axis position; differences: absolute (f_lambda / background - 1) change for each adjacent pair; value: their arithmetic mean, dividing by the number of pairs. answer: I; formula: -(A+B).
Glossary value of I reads -0.0143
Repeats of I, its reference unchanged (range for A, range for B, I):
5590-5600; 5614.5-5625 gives -0.0132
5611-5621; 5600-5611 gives -0.0158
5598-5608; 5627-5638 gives -0.0173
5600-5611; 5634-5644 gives -0.0141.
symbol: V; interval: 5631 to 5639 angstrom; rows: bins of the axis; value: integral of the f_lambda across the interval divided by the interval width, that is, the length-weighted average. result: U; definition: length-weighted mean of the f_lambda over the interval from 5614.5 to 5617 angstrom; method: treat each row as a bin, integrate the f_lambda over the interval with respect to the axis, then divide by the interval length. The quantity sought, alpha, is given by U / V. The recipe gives 0.99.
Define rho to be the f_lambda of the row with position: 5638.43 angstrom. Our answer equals 4.55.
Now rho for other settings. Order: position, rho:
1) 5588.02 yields 4.35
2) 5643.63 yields 4.63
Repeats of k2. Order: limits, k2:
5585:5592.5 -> 0.0254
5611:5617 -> 0.0162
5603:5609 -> 0.0332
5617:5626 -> 0.0267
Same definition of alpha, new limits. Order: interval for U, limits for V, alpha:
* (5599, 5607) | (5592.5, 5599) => 0.99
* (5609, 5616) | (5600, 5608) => 1.03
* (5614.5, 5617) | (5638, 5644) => 0.99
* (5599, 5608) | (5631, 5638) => 0.97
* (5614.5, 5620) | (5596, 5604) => 1.00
